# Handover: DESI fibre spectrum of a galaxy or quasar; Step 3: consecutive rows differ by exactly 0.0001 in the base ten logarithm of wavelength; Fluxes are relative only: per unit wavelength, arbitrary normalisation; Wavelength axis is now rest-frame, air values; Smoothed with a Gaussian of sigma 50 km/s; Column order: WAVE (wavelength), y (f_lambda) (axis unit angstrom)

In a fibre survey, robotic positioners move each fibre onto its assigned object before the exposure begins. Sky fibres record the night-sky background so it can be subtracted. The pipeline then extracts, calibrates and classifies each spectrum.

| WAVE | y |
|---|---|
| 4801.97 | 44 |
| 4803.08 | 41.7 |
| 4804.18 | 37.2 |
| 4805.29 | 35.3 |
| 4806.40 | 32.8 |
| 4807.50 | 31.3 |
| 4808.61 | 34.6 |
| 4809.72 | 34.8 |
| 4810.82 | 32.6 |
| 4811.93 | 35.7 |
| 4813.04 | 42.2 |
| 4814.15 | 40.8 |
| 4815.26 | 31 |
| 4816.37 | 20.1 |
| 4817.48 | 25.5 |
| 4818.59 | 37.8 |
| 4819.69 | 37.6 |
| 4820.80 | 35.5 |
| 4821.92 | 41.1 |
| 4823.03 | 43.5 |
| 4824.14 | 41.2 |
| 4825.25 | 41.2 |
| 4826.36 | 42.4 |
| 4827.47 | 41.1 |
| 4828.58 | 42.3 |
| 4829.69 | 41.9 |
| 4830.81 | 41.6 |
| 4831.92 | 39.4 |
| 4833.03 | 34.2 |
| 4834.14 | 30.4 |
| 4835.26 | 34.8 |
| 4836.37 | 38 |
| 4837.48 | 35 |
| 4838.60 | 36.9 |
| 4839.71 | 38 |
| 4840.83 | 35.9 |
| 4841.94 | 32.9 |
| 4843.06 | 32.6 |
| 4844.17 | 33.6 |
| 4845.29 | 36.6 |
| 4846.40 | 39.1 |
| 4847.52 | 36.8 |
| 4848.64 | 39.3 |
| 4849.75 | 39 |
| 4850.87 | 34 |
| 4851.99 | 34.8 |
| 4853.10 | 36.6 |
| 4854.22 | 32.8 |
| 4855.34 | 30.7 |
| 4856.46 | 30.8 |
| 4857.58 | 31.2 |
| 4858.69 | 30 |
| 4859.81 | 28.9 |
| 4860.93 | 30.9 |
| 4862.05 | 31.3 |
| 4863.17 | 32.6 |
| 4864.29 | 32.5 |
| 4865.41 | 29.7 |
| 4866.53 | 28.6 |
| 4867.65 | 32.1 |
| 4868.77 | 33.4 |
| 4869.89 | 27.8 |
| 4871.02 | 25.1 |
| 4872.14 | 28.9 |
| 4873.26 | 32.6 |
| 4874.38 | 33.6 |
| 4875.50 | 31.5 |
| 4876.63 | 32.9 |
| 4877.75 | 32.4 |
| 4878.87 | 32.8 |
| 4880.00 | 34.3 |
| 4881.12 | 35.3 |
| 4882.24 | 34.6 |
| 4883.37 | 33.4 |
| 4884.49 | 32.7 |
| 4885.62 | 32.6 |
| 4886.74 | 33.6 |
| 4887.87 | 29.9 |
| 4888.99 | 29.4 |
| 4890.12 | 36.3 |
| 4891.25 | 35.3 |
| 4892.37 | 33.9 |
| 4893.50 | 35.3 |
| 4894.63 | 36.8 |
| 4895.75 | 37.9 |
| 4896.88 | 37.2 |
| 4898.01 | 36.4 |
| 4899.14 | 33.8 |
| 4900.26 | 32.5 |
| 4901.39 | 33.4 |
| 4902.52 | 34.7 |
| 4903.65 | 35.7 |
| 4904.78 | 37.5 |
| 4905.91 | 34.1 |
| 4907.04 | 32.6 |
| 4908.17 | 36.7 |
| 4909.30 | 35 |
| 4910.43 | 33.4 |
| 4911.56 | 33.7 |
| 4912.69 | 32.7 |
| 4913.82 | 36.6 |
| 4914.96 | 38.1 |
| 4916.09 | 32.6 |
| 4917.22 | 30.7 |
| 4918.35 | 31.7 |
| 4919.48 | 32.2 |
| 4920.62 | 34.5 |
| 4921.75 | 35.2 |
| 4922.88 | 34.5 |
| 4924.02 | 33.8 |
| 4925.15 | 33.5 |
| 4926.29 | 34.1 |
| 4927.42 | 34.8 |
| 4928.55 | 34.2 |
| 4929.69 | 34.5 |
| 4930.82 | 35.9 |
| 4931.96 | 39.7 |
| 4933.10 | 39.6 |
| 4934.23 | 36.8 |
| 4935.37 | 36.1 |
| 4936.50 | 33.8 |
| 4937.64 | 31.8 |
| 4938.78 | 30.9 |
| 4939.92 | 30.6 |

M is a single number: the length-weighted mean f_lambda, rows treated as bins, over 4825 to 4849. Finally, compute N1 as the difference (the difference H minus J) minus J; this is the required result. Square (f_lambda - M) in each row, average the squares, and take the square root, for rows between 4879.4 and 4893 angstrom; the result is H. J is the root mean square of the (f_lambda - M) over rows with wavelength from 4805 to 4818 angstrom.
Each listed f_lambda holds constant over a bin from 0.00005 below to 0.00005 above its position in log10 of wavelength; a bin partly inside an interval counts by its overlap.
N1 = -9.9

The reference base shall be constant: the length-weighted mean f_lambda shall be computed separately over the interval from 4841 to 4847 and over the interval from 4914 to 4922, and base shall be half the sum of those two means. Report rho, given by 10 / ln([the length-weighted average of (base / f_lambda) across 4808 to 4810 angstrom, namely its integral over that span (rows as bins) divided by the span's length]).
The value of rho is -1019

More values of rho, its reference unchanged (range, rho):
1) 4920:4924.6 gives -2396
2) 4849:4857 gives 976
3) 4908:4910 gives -308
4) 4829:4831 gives -50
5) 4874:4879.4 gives 190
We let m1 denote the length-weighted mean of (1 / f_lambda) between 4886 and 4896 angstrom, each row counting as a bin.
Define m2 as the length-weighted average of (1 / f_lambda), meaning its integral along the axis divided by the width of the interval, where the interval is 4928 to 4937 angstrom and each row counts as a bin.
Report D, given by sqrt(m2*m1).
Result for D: 0.0285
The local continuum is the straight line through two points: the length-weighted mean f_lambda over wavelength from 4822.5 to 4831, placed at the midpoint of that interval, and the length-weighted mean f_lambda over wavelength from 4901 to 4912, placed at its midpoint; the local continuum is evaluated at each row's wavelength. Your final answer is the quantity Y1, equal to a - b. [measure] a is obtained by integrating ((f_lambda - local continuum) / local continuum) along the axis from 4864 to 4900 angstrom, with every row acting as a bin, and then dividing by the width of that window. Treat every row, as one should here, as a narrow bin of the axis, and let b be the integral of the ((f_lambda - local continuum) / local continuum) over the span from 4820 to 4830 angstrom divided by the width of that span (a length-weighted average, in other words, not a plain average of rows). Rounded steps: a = -0.107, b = -0.02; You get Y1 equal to -0.08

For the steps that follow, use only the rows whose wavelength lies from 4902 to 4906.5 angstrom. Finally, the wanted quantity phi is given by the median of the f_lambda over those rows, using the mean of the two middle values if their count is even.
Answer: 35.2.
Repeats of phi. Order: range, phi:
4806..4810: 33.7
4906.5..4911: 34.2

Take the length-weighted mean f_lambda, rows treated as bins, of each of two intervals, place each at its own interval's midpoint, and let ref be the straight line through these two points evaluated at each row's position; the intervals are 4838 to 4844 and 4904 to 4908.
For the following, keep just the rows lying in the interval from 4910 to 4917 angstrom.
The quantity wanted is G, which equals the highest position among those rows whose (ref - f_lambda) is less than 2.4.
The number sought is 4916.09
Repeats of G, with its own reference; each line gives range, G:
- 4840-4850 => 4849.75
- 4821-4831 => 4830.81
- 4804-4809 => 4808.61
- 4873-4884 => 4883.37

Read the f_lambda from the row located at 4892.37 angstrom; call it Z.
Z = 33.9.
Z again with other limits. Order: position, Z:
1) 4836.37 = 38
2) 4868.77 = 33.4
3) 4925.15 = 33.5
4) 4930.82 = 35.9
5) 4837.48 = 35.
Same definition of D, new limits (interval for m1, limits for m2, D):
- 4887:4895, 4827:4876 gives 0.0298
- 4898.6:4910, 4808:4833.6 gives 0.0283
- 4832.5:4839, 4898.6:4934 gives 0.0289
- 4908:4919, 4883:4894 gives 0.0299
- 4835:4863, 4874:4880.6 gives 0.0299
